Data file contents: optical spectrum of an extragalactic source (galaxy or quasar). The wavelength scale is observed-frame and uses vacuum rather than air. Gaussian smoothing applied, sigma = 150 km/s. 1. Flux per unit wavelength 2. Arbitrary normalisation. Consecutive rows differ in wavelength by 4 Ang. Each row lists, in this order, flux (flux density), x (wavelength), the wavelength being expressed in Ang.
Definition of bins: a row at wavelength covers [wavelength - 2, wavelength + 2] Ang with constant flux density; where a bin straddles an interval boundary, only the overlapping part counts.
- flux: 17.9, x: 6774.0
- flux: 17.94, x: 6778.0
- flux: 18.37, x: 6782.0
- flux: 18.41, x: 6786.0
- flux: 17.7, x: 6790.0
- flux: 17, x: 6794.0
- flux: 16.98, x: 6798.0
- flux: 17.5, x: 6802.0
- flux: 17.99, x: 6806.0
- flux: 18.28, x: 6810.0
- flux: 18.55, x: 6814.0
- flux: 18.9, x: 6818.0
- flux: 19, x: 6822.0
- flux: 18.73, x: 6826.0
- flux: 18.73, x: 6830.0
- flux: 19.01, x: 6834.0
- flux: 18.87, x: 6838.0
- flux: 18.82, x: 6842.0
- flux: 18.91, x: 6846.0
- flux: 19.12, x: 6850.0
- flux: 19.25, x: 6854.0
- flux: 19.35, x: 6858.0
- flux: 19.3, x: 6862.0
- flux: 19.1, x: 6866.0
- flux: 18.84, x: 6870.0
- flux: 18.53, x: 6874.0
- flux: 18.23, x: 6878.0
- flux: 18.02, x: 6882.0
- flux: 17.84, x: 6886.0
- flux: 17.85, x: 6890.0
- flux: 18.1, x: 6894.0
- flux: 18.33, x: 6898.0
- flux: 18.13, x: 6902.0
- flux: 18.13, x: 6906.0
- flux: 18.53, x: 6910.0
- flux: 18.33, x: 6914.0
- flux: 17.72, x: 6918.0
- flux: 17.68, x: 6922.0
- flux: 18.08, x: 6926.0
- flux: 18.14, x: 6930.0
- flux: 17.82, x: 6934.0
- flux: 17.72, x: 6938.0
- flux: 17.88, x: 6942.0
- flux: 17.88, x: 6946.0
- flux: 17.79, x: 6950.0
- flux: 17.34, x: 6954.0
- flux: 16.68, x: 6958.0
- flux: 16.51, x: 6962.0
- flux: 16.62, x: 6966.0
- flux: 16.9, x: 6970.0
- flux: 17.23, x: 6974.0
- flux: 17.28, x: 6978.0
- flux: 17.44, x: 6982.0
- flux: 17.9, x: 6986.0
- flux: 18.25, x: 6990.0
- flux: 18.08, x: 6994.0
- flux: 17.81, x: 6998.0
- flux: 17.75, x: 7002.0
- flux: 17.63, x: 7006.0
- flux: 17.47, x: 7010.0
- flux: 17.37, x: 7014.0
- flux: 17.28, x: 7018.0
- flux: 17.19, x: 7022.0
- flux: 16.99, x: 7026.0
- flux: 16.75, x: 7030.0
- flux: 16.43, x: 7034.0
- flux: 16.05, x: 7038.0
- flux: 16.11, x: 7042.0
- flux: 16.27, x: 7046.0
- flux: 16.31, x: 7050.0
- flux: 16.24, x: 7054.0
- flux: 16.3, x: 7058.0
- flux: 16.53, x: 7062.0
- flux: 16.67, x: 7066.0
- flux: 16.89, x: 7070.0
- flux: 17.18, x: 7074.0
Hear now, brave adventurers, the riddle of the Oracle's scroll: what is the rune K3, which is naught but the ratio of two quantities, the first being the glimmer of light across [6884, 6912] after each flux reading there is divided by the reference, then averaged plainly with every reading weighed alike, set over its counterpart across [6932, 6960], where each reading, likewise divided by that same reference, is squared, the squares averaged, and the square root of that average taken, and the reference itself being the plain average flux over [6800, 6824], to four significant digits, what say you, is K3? 1.031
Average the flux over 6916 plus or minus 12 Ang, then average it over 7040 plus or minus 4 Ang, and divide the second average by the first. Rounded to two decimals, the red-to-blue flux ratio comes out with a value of 0.89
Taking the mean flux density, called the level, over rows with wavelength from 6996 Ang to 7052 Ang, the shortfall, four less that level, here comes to -13.0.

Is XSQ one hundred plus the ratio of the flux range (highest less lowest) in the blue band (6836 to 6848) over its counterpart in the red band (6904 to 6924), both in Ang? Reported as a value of 100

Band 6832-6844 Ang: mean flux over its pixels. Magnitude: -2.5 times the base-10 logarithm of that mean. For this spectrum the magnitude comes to -3.19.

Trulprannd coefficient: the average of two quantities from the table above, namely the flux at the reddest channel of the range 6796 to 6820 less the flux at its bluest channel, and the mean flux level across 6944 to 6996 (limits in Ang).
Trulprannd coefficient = 9.6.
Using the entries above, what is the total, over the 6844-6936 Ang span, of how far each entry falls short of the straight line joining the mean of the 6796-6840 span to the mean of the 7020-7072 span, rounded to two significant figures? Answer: -14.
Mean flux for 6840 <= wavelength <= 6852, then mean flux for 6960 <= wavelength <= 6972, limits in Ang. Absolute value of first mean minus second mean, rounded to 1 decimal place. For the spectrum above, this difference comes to 2.3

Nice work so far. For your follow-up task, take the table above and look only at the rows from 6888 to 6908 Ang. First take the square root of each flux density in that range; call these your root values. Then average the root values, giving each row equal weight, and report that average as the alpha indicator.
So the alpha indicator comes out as 4.26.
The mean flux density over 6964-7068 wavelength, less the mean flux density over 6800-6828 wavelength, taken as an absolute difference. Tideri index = 1.4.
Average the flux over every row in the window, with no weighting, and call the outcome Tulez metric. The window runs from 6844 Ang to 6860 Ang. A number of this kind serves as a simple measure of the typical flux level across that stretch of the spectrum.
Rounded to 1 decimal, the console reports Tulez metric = 19.2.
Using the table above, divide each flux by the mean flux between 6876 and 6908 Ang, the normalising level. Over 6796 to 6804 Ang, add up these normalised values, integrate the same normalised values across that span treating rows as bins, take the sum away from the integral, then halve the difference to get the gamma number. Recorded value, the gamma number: 2.9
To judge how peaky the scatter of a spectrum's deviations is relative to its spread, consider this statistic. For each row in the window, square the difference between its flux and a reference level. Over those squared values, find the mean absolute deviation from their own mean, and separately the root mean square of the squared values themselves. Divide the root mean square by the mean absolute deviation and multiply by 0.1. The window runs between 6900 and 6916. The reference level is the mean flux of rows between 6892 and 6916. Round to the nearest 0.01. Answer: 0.17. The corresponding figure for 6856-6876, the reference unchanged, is 0.21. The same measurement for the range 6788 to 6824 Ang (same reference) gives 0.18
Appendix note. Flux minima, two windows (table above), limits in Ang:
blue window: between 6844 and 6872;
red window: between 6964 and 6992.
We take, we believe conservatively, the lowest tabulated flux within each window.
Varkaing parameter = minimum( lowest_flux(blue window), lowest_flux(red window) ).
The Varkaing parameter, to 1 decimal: 16.6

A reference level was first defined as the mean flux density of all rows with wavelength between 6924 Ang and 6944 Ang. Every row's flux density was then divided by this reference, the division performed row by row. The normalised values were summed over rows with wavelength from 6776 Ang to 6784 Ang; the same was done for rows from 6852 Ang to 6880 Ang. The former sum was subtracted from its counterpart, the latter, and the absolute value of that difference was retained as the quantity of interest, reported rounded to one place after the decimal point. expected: 5.4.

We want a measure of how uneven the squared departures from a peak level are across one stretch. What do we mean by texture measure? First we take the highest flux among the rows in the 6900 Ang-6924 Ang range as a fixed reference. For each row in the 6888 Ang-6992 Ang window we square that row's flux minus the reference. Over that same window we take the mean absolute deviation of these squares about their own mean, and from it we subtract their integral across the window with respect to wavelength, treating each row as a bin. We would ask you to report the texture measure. -101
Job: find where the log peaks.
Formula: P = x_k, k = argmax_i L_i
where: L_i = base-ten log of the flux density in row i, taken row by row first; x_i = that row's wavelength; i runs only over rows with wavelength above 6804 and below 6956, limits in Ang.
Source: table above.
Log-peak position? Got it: 6858.0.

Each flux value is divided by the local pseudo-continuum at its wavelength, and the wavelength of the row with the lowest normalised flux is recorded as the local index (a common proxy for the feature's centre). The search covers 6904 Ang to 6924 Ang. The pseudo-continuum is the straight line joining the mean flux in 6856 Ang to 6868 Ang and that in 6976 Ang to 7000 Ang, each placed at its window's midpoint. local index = 6918.0 Ang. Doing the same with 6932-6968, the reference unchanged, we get 6962.0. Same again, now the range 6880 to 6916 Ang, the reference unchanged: 6886.0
